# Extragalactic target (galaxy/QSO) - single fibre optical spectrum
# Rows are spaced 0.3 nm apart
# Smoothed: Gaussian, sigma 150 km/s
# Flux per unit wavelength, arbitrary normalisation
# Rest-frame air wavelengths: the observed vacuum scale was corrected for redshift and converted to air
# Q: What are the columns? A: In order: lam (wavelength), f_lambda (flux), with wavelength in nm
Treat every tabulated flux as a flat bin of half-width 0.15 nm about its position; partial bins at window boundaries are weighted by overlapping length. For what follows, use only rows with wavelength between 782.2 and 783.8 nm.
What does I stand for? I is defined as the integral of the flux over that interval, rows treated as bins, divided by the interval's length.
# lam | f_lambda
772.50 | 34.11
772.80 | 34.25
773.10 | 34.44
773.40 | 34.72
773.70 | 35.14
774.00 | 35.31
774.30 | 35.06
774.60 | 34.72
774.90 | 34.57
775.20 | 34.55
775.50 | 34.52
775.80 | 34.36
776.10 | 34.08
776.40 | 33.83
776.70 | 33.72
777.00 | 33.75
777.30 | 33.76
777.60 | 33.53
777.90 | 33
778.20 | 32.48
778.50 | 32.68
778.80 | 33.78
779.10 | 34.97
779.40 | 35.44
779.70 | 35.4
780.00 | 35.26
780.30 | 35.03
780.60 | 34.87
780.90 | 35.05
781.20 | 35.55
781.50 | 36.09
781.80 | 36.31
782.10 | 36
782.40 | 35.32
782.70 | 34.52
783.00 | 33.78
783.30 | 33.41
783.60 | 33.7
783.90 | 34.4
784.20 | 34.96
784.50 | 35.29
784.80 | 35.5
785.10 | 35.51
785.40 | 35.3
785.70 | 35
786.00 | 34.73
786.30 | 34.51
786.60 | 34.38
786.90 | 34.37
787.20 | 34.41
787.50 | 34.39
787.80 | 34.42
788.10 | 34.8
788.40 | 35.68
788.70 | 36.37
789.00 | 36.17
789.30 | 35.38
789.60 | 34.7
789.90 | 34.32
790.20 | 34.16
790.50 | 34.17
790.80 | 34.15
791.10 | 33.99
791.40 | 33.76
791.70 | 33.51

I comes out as 34.2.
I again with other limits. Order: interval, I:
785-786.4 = 35.0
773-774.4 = 34.9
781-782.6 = 35.8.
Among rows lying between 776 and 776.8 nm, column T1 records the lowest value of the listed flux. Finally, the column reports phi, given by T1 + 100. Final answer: 133.7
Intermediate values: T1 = 33.72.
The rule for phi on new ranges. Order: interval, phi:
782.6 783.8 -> 133.4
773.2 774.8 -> 134.7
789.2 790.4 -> 134.2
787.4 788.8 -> 134.4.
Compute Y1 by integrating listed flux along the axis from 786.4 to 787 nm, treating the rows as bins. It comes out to 20.6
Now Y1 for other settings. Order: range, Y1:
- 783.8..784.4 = 20.9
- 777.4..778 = 20.0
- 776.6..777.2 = 20.2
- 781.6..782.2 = 21.7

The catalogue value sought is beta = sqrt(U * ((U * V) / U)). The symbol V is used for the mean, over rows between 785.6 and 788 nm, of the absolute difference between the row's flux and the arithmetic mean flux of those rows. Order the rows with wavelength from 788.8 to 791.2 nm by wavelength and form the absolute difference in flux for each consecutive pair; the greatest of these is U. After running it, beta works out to 0.37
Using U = 0.79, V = 0.17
